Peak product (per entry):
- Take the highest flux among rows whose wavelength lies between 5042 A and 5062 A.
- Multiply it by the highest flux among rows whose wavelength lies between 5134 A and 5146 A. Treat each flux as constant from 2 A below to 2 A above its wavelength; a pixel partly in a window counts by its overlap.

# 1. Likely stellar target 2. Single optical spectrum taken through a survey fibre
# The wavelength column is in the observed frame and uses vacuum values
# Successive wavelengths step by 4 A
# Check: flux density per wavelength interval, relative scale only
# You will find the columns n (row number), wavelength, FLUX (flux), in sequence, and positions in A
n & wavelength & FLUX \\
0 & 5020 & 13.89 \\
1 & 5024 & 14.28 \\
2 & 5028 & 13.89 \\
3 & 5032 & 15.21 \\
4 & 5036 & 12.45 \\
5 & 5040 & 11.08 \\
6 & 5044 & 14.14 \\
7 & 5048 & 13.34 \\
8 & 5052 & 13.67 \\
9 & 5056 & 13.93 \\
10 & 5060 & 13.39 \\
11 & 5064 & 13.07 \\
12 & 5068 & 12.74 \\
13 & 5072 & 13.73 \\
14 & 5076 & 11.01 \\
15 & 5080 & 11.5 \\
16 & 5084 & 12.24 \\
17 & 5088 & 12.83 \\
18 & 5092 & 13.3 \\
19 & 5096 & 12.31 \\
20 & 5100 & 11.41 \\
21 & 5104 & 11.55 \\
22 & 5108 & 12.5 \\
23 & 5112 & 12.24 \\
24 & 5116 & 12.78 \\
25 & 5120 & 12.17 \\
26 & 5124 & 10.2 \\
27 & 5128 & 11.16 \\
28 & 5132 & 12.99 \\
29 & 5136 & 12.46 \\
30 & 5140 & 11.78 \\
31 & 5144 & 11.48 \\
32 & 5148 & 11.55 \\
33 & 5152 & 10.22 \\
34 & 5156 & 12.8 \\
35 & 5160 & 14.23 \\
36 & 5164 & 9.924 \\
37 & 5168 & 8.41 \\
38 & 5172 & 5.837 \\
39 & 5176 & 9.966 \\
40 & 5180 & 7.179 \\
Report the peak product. 176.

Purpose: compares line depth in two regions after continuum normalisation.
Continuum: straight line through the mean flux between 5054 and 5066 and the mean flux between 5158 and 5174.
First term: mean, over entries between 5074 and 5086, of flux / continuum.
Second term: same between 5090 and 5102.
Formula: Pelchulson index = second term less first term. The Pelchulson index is 0.10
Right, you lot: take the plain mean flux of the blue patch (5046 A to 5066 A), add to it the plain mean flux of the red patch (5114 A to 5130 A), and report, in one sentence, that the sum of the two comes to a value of 25.1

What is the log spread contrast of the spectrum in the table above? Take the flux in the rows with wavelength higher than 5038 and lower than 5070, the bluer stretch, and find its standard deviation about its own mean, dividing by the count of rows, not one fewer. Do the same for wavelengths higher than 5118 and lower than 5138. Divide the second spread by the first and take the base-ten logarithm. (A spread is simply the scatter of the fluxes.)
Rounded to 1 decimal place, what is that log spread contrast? 0.0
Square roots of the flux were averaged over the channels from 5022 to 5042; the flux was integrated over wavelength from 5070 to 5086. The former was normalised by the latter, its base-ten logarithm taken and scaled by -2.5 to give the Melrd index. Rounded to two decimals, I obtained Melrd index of 4.31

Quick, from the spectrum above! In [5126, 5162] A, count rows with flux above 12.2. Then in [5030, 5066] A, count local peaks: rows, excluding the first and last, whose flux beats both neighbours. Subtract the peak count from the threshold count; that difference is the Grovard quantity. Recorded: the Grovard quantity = 2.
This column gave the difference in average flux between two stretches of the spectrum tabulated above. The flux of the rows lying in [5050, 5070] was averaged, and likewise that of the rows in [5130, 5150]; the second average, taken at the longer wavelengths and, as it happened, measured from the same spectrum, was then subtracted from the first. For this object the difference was 1.3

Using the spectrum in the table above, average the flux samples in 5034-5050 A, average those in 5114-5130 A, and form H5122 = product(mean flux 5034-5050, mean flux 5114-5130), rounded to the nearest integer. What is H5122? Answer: 148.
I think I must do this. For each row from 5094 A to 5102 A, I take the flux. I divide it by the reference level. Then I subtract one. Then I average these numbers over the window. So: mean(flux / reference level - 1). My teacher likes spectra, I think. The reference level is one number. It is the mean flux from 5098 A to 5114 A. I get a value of -0.01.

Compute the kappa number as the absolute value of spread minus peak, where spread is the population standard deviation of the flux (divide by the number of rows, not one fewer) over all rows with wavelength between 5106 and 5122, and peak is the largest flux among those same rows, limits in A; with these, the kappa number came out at 12.54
